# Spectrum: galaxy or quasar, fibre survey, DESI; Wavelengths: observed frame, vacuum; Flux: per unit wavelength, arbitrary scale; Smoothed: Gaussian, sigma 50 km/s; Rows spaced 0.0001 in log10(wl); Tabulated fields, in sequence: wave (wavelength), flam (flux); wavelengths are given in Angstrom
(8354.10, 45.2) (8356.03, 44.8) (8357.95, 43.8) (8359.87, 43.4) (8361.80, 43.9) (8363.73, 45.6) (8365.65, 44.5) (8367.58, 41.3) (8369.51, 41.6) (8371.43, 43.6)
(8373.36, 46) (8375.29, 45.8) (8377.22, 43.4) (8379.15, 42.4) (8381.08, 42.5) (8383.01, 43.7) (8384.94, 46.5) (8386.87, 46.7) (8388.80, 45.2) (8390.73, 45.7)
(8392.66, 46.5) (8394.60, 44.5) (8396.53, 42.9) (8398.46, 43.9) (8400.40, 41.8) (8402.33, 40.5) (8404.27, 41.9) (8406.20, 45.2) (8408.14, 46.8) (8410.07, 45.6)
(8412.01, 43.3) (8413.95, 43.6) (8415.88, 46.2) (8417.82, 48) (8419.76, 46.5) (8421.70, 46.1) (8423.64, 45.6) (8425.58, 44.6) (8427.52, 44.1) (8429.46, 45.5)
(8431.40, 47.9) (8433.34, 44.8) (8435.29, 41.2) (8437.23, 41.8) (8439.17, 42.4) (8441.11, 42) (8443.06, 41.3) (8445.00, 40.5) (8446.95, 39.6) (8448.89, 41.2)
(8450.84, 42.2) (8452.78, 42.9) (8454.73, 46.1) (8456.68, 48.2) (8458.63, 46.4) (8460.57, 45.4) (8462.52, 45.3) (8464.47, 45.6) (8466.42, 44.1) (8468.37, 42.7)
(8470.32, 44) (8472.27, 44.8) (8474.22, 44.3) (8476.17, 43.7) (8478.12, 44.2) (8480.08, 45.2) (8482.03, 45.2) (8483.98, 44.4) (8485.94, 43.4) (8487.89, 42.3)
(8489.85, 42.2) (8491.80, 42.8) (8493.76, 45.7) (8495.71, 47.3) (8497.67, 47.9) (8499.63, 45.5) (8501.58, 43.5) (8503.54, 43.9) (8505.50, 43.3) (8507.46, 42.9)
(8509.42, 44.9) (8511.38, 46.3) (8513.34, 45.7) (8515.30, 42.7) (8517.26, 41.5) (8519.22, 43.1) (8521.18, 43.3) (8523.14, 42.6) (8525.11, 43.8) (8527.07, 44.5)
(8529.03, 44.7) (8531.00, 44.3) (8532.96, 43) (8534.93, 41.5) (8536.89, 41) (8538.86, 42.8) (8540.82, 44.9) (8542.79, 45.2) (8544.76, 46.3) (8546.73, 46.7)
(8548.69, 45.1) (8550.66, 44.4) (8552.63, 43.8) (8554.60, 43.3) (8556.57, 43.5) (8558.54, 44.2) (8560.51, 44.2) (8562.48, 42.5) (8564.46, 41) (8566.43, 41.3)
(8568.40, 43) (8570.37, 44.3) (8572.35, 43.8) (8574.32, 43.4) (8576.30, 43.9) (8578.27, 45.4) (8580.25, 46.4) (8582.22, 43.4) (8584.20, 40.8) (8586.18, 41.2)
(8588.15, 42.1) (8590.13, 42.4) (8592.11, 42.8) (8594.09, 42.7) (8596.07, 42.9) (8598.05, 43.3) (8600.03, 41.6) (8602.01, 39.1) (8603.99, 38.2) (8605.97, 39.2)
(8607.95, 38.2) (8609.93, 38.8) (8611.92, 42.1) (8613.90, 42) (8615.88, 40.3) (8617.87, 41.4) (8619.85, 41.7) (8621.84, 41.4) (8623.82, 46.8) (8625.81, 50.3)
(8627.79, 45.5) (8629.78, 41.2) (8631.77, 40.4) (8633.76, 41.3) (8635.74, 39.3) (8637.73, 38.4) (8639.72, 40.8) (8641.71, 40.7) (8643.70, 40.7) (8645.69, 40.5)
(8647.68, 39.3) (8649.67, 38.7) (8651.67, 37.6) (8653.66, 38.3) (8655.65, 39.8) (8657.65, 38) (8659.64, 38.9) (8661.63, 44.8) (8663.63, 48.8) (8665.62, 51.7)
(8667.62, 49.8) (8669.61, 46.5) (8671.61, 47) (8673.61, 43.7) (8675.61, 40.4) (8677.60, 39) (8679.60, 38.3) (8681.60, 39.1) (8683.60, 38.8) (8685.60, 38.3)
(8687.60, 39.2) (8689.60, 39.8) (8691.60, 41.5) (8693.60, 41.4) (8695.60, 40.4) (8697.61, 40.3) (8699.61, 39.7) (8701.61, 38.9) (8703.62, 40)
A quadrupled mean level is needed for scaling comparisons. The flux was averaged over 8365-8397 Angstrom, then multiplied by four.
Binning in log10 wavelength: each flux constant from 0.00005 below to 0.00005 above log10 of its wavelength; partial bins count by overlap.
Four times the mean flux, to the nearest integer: 177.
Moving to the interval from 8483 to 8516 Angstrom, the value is 178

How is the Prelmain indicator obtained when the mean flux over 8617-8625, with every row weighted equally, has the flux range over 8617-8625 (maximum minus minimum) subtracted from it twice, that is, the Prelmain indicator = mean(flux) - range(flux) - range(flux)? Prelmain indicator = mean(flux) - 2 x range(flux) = 32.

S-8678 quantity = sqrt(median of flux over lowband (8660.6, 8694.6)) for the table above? 6.43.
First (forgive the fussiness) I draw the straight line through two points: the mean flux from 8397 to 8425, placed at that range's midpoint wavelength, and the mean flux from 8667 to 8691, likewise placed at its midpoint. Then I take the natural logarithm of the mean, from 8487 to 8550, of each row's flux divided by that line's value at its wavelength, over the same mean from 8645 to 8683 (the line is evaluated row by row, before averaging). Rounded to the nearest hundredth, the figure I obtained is 0.01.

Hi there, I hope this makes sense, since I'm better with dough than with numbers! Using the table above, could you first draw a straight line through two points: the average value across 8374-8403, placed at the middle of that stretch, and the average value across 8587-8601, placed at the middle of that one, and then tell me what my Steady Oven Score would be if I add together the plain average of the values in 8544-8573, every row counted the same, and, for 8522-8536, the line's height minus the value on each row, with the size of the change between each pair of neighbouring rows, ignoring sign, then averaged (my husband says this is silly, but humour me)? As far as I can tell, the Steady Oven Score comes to 44.7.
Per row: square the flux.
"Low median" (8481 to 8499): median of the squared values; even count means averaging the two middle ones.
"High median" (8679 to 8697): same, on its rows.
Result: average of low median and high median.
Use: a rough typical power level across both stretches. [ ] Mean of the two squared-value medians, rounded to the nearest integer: 1754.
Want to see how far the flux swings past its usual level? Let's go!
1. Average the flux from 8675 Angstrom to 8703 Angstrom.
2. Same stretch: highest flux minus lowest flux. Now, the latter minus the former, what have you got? -36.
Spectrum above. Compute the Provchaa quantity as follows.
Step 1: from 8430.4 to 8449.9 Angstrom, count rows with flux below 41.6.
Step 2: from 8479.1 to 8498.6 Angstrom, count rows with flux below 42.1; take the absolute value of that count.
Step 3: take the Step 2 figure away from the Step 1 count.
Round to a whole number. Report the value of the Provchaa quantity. 5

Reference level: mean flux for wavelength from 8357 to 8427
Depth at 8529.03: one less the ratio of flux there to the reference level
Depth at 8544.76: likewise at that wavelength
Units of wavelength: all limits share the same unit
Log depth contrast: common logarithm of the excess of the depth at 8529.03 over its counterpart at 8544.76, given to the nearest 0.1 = -1.4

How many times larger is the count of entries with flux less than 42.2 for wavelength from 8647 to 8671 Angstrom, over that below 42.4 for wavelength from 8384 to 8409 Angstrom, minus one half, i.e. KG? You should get 2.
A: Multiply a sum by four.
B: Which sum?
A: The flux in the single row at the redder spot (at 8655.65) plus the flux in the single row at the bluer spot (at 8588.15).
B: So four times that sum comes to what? 328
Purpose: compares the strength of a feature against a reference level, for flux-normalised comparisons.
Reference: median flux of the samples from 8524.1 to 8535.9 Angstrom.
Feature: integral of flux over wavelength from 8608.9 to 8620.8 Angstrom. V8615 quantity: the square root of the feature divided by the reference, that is 3.33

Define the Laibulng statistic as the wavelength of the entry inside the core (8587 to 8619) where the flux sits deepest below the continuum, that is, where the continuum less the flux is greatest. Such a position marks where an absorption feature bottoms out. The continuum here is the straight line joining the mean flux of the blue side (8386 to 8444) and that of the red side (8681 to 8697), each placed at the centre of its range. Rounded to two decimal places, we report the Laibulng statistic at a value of 8603.99 Angstrom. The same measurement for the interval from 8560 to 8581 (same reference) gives 8564.46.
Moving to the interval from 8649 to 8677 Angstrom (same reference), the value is 8651.67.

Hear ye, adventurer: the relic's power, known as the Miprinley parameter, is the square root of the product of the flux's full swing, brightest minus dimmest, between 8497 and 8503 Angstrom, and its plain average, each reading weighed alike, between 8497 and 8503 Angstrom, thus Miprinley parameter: 14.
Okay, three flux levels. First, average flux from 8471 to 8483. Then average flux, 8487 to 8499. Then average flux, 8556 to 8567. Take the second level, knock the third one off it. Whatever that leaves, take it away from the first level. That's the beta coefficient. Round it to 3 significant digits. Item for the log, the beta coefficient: 42.6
